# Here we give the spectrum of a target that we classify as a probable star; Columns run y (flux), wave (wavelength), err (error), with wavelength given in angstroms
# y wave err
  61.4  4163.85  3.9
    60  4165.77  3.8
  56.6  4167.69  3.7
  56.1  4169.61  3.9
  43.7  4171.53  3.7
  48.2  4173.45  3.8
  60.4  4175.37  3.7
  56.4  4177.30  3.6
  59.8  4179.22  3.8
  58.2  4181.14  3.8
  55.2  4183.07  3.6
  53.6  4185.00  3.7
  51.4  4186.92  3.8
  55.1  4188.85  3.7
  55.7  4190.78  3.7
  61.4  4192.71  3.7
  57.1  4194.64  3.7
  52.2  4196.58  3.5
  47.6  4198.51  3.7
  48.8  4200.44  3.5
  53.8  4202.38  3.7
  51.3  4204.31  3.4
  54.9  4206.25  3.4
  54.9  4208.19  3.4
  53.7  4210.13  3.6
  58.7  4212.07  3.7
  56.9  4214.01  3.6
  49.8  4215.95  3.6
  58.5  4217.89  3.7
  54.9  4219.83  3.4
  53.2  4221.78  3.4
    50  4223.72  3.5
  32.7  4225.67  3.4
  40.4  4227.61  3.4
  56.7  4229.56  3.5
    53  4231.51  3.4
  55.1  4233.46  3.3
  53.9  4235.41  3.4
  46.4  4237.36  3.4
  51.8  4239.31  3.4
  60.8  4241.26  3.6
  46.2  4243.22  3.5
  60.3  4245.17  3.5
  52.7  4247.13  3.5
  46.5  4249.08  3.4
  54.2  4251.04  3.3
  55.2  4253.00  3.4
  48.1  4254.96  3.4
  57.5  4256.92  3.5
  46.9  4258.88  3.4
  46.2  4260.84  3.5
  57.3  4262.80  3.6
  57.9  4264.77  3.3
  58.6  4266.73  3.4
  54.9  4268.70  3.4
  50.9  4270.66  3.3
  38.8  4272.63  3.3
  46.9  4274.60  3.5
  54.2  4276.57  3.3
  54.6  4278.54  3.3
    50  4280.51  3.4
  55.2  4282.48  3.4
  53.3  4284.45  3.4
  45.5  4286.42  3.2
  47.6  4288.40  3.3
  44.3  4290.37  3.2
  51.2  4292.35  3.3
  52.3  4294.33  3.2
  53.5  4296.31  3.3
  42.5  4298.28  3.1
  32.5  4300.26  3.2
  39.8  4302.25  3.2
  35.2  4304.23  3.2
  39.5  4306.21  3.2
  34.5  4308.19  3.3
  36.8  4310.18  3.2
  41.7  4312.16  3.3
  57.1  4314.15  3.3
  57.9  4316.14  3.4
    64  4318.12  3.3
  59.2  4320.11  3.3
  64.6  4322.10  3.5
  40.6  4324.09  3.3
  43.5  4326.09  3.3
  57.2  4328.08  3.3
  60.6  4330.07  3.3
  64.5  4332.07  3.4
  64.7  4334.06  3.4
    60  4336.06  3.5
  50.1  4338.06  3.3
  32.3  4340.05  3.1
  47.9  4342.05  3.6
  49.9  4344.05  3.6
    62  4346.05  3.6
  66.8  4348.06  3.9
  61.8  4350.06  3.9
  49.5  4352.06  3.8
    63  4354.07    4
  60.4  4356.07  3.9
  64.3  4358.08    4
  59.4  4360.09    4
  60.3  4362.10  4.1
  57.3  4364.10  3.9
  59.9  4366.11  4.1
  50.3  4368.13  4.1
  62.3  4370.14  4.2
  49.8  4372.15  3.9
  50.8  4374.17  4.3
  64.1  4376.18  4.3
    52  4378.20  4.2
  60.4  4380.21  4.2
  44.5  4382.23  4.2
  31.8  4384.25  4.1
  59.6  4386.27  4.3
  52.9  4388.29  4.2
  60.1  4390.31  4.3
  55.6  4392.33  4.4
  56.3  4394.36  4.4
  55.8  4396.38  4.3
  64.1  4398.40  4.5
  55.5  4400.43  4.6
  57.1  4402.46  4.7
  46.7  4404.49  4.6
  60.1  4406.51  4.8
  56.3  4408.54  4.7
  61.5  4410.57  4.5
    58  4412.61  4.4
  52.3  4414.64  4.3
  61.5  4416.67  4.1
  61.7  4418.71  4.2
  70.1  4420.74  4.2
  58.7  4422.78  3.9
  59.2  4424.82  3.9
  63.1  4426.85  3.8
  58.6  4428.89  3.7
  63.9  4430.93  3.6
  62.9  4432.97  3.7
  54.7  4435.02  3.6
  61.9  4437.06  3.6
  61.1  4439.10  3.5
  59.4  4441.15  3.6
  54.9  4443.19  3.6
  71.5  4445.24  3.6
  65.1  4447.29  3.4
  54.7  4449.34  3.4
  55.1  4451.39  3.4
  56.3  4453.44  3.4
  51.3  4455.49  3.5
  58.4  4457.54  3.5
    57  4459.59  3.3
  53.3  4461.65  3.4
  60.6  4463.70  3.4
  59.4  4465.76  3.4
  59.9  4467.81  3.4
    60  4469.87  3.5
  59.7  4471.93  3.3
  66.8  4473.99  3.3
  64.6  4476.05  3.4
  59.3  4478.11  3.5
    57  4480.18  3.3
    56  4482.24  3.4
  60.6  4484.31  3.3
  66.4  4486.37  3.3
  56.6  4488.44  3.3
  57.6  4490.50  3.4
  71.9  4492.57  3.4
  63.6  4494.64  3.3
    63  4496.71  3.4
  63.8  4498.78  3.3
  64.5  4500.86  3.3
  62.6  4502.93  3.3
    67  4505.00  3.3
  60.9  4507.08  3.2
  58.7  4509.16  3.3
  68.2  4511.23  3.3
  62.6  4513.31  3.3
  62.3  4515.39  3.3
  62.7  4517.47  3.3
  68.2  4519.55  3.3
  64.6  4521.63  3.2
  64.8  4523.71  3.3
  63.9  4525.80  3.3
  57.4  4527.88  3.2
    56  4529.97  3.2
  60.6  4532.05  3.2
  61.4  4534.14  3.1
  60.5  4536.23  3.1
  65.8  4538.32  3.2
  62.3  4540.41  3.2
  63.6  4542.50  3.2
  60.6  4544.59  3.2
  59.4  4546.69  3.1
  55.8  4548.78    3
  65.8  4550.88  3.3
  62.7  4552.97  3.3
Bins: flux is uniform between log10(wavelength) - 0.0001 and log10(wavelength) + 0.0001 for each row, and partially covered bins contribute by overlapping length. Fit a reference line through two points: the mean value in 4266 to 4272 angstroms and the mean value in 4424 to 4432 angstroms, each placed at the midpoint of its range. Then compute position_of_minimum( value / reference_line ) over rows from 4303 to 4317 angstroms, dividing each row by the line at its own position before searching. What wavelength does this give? 4308.19 angstroms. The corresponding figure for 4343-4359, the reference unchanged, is 4352.06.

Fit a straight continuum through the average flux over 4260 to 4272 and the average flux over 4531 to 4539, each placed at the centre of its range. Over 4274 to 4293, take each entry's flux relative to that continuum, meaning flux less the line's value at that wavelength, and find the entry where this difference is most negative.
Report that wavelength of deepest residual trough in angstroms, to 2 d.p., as 4290.37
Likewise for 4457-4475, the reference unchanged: 4461.65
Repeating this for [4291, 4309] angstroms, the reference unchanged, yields 4300.26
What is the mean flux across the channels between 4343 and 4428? 57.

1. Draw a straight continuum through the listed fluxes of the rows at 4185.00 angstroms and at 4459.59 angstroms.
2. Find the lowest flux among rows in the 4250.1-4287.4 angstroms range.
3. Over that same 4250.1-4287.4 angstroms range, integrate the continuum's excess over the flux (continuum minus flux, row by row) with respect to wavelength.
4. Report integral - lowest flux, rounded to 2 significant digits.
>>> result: 63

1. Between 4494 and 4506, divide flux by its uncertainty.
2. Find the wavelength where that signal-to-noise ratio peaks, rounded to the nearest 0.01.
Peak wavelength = 4505.00 angstroms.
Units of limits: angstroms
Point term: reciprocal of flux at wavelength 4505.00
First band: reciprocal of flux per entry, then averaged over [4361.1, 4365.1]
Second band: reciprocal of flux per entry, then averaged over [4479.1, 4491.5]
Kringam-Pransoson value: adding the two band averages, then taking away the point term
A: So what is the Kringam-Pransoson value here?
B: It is 0.0191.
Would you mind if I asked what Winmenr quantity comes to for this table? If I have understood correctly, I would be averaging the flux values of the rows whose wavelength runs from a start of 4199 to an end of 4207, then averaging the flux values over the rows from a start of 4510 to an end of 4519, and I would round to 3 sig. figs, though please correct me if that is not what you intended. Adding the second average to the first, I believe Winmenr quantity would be 116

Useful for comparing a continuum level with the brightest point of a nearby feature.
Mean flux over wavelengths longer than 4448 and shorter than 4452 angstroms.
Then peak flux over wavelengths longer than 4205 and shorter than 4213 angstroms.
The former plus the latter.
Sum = 114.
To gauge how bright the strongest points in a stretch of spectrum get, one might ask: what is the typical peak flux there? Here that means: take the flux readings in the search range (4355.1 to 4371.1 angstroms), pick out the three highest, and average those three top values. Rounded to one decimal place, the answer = 62.3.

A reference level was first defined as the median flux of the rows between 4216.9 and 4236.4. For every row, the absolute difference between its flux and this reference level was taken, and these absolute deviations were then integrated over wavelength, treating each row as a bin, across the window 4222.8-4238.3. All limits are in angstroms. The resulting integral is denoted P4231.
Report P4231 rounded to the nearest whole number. 98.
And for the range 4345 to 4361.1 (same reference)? 134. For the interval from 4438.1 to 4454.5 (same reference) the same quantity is 102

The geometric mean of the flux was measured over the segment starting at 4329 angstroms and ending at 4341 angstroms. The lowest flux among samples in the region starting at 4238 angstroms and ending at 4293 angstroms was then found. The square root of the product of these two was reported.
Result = 46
